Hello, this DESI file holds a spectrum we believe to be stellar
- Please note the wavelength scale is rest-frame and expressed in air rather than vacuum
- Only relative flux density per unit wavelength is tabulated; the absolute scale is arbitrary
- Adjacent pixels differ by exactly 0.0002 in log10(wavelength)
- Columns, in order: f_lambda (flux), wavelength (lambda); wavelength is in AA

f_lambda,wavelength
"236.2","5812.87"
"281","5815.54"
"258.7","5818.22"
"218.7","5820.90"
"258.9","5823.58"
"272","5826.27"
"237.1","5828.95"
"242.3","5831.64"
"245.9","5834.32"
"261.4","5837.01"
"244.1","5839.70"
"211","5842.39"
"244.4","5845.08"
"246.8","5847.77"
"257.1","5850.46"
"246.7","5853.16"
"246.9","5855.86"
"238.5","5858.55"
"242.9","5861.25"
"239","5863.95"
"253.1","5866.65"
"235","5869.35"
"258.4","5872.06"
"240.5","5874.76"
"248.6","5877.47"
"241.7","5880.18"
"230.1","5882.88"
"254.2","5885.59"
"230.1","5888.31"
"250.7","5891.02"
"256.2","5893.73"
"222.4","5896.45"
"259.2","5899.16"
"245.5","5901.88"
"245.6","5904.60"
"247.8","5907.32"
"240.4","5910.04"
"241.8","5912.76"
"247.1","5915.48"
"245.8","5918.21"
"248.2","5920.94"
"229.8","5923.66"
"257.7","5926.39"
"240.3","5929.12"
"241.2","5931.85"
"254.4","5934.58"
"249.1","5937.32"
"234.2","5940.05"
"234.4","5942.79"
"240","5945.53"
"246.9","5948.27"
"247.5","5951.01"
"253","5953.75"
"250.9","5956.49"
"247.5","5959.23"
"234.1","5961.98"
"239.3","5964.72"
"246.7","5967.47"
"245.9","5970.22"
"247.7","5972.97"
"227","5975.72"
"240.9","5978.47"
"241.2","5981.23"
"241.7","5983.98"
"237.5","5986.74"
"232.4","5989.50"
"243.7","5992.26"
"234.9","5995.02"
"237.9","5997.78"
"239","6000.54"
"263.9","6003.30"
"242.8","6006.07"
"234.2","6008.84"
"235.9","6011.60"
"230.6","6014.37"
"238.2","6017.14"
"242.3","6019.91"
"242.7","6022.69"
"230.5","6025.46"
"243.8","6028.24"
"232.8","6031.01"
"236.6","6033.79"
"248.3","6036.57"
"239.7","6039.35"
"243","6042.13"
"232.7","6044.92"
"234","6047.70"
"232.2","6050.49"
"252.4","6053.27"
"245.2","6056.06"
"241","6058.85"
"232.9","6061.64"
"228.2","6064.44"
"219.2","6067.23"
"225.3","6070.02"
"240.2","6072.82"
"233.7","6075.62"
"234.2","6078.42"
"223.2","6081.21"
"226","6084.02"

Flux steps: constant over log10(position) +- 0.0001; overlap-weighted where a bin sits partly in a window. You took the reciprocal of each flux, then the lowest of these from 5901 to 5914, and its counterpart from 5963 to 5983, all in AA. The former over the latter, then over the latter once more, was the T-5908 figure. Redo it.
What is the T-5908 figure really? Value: 248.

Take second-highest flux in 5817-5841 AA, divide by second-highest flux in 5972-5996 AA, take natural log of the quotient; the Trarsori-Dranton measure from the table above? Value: 0.070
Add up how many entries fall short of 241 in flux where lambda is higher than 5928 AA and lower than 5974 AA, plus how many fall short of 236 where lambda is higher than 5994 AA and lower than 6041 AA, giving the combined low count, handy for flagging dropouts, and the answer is 12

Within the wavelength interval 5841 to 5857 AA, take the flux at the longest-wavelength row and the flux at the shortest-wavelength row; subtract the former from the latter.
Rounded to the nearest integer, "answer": -36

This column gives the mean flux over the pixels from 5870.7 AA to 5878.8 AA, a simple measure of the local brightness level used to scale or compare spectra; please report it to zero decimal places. 249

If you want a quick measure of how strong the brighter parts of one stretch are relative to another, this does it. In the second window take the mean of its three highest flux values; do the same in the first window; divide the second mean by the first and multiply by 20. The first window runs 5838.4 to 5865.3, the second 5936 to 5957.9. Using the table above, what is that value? 20.1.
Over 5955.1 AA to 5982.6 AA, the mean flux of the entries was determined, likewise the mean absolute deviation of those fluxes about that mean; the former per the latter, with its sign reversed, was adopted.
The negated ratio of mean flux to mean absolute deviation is -43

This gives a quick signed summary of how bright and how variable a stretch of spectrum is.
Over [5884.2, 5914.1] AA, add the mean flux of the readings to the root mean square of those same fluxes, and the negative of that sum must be -490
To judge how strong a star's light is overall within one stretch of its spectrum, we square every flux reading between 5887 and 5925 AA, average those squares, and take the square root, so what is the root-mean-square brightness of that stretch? 244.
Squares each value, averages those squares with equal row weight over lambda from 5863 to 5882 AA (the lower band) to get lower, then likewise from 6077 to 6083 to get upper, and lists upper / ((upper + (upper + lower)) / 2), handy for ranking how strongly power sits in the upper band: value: 0.635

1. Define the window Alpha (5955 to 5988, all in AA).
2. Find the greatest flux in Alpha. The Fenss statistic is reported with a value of 250.9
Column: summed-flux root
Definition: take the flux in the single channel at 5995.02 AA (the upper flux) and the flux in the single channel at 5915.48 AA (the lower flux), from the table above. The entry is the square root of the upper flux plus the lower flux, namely 22.0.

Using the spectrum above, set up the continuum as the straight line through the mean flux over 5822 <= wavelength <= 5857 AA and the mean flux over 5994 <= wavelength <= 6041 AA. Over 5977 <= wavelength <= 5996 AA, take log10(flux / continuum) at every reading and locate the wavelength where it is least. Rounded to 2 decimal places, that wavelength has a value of 5989.50 AA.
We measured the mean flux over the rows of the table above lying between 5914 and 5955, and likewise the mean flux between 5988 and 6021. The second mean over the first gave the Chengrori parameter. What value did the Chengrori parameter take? 0.980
